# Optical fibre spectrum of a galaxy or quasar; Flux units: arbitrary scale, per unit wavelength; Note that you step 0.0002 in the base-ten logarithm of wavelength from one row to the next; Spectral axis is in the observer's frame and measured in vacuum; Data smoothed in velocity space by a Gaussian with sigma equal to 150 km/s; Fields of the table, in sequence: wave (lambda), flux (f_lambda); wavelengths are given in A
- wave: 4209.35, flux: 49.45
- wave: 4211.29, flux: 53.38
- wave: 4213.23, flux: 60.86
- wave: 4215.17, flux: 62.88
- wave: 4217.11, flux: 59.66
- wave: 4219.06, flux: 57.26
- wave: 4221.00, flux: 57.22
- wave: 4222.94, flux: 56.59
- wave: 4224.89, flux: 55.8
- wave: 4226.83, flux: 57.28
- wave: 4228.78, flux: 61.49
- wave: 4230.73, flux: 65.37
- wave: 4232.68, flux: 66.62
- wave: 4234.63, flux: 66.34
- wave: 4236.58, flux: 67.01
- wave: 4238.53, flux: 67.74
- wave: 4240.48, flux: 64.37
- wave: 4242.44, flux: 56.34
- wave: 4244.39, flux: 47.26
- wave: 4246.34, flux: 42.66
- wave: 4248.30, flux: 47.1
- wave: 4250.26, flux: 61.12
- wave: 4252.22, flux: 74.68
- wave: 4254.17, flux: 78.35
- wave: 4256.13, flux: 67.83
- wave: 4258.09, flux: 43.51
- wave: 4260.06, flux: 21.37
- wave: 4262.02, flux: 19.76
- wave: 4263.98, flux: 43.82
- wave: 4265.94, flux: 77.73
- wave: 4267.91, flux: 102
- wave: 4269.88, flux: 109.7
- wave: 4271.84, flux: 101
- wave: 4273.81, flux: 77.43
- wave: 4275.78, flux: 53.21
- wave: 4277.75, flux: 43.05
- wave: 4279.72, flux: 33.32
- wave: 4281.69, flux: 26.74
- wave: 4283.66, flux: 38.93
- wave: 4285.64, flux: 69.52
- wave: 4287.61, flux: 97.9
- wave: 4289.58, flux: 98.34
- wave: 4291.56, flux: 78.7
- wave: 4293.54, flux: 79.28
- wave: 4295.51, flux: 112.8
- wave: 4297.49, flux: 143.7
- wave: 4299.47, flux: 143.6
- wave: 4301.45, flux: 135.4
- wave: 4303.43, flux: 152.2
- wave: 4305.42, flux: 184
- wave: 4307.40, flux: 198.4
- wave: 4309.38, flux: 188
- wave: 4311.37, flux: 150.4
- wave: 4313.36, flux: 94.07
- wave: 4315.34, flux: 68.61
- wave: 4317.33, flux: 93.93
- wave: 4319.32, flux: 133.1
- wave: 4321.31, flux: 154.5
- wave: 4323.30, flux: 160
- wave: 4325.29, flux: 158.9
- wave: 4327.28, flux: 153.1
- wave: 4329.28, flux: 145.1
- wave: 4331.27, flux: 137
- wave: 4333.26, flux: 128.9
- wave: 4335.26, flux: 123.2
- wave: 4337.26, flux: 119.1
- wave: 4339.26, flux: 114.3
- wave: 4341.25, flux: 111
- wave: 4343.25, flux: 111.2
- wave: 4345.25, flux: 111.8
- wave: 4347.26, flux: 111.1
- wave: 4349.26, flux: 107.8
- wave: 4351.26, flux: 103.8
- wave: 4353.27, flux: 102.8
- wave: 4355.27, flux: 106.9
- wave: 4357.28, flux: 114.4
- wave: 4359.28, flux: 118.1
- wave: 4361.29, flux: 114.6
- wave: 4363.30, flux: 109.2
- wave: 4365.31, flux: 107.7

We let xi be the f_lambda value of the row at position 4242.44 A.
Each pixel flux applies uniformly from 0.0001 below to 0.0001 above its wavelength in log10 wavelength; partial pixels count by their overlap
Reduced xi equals 56.34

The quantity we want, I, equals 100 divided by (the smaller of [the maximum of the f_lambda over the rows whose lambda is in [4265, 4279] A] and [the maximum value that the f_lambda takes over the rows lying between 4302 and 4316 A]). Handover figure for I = 0.9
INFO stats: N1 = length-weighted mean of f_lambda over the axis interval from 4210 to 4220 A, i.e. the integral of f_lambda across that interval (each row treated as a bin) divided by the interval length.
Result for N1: 58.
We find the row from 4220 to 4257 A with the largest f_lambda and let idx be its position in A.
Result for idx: 4254.17 A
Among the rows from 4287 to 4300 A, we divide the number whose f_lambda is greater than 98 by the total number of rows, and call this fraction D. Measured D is 0.57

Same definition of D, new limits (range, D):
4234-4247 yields 0.00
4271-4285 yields 0.14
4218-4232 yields 0.00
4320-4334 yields 1.00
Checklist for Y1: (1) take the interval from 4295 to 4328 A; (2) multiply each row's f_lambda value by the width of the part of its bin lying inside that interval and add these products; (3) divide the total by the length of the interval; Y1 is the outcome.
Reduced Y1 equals 143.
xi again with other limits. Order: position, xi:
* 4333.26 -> 128.9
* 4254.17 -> 78.35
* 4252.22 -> 74.68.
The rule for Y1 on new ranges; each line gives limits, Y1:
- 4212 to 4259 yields 60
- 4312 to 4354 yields 121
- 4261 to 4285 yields 61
